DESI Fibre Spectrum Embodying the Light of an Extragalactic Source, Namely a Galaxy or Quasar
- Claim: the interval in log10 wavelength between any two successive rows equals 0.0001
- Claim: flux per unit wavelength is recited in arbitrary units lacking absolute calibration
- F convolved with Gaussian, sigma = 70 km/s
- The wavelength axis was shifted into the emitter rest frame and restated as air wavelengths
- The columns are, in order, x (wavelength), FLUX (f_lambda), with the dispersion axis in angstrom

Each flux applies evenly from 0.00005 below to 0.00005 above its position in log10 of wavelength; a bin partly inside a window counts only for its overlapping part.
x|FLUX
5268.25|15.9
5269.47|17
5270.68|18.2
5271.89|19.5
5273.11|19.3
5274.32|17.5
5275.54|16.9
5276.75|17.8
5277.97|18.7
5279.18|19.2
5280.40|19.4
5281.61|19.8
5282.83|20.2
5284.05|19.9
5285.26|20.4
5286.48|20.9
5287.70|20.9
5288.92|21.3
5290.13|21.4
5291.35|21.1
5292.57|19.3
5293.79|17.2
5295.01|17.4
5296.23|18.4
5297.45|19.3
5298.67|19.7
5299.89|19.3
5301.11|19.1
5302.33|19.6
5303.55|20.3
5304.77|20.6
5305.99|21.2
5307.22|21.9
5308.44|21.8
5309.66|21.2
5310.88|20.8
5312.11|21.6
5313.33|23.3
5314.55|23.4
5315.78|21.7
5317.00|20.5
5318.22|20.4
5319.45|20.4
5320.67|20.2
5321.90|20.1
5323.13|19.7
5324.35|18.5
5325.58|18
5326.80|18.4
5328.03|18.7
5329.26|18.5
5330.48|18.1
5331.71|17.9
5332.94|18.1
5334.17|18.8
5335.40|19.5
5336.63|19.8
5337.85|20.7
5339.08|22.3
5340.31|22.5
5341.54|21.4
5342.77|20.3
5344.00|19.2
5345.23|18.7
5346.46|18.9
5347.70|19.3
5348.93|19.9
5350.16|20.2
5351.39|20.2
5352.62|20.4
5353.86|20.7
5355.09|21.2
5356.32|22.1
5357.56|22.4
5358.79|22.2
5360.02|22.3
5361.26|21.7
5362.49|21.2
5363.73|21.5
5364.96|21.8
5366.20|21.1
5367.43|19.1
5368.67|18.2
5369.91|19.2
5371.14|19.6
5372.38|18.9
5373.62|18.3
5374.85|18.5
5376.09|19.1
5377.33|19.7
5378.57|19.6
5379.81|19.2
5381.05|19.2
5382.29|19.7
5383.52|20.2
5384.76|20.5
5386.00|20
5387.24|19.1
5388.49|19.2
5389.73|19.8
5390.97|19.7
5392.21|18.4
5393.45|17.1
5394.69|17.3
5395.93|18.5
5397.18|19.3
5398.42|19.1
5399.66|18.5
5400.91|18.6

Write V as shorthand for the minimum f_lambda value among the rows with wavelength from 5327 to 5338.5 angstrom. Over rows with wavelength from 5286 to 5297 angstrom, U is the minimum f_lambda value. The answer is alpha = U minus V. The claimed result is -0.7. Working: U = 17.2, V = 17.9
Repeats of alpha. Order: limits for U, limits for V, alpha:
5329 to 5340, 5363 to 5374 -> -0.3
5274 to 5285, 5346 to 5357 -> -2.0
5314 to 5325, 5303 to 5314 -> -1.8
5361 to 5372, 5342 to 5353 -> -0.5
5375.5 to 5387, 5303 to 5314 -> -1.2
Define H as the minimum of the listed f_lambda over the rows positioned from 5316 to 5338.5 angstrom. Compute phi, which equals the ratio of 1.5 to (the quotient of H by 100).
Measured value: 8.4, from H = 17.9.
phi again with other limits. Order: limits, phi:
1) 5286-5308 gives 8.7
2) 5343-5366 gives 8.0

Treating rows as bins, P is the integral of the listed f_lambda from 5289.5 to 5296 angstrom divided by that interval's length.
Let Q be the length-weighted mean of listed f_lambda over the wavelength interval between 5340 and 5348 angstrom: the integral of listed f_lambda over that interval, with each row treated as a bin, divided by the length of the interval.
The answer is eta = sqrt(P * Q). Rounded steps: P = 19.2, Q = 20.0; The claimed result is 19.6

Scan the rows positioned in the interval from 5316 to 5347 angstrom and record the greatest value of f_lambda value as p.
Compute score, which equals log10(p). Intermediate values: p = 22.5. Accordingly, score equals 1.35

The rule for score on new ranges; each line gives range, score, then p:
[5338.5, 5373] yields 1.35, 22.5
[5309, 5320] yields 1.37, 23.4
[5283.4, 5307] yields 1.33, 21.4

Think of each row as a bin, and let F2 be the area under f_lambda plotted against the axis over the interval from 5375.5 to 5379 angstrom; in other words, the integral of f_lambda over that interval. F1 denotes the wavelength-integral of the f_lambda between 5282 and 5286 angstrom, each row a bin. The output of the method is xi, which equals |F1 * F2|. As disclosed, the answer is 5486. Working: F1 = 80.6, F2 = 68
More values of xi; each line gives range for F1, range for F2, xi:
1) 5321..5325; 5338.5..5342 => 6012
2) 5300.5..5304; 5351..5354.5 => 4920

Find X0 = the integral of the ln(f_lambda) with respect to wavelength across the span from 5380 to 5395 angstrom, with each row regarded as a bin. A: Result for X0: 44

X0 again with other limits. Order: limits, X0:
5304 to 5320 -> 49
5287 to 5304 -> 51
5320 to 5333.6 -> 40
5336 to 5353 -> 51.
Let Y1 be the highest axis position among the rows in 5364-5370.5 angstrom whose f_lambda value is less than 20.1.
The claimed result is 5369.91 angstrom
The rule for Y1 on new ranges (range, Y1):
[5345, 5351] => 5348.93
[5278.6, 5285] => 5284.05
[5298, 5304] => 5302.33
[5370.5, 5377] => 5376.09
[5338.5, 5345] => 5344.00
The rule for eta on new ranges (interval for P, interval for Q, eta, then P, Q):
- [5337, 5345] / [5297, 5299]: 20.2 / 20.9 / 19.5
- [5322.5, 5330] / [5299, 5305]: 19.2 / 18.6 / 19.7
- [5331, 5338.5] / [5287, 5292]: 20.1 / 19.1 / 21.2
